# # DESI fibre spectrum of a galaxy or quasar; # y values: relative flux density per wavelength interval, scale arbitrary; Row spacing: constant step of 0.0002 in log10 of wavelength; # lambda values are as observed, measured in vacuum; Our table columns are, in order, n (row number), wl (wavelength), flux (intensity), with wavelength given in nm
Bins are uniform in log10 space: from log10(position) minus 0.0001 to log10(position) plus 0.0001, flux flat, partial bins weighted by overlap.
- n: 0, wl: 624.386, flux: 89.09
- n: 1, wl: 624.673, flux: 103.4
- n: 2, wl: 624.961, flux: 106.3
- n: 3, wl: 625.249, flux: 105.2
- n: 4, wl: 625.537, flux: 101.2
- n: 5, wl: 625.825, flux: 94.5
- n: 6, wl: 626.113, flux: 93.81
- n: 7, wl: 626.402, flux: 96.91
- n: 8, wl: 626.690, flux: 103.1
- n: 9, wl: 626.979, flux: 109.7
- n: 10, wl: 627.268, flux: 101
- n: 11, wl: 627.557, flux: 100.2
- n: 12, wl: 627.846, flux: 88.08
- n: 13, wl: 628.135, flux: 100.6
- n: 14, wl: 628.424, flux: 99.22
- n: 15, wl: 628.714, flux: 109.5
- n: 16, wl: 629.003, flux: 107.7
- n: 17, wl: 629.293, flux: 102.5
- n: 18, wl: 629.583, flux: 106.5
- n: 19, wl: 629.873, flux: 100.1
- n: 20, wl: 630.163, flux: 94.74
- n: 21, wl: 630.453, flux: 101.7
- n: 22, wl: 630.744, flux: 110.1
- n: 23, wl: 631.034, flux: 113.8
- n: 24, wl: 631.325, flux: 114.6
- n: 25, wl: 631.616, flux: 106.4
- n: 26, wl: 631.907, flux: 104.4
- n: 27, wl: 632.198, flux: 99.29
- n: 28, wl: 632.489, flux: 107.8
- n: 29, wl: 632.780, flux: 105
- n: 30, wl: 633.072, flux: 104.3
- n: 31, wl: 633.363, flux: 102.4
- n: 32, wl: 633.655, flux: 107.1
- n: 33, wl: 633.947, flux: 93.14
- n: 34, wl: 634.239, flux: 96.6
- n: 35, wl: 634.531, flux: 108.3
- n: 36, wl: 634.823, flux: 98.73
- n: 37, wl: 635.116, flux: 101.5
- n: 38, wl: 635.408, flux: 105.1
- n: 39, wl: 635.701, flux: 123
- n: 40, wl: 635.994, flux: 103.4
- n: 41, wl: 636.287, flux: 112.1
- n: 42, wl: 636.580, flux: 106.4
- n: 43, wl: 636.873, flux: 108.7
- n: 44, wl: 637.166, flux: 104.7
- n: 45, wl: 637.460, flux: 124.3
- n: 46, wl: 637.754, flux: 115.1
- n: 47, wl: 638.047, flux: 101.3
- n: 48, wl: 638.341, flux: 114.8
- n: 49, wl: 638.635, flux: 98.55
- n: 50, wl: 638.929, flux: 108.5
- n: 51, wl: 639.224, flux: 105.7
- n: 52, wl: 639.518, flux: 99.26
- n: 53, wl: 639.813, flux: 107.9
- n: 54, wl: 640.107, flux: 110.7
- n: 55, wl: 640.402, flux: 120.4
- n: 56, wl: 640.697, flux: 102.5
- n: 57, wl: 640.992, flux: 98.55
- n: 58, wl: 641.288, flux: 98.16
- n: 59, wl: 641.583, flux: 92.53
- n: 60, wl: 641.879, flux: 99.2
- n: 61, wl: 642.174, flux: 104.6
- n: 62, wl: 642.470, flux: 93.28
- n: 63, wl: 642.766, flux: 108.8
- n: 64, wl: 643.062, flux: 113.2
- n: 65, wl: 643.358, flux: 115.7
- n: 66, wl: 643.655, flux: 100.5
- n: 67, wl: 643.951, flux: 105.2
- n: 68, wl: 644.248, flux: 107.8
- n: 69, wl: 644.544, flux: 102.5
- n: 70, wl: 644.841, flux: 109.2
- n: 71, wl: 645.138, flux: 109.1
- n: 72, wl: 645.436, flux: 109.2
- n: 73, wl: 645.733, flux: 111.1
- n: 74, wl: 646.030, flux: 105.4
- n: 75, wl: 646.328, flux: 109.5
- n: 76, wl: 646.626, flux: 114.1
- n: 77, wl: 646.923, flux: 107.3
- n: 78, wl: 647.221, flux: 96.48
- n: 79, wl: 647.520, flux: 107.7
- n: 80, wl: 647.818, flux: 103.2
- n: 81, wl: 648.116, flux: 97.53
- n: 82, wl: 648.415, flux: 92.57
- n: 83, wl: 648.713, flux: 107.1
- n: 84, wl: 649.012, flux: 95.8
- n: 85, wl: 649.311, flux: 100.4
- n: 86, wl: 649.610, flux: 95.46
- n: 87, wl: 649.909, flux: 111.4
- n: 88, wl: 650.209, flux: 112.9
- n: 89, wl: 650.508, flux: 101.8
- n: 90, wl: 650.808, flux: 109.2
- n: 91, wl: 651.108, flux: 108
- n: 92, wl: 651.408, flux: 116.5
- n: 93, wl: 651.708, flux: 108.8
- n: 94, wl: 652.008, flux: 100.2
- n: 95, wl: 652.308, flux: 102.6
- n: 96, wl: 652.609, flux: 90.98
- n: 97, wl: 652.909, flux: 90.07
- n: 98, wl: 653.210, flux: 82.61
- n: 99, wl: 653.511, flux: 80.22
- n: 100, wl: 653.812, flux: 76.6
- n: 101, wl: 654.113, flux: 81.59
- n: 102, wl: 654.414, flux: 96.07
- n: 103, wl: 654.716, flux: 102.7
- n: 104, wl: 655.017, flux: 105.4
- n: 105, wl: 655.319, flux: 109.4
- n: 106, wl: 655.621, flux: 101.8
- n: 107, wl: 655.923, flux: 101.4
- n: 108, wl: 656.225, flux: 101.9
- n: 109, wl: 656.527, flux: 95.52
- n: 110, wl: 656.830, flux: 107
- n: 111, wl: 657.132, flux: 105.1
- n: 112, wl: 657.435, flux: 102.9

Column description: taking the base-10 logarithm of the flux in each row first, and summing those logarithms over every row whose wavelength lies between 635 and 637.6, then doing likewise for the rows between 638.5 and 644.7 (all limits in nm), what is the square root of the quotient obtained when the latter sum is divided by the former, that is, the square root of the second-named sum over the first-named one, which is 1.52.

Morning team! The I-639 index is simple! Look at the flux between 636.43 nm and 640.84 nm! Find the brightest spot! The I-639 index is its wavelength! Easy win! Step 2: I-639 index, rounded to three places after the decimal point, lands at 637.460 nm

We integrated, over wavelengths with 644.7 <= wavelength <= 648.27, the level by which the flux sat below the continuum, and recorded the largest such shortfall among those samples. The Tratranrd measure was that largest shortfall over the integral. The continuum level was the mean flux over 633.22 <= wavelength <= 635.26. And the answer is -0.23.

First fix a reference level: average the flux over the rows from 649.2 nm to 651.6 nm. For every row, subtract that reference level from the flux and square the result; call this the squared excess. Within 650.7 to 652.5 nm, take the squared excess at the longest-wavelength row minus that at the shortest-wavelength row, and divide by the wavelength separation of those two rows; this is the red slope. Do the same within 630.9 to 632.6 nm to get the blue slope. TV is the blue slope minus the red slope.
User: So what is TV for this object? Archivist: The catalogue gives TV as -41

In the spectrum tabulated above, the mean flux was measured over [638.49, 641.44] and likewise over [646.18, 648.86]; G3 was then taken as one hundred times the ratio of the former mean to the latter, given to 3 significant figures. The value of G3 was 101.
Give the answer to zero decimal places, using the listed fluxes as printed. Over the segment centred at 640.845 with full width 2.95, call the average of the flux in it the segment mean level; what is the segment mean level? 103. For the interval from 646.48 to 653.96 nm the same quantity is 100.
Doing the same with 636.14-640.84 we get 109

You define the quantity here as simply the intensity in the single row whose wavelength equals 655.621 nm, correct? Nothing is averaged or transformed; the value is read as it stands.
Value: 101.8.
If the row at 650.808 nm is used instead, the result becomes 109.2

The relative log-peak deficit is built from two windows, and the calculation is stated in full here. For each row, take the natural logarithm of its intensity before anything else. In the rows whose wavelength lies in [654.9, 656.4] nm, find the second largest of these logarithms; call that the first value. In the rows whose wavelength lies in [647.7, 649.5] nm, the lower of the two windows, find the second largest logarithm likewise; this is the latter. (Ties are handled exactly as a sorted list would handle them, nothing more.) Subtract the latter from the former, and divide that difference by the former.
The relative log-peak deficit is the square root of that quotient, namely 0.07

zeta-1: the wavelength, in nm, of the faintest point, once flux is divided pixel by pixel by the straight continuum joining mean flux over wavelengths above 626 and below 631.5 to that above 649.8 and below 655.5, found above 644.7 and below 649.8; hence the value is 648.415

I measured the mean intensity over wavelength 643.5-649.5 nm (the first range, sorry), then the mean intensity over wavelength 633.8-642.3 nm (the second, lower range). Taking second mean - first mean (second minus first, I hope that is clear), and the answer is 1.1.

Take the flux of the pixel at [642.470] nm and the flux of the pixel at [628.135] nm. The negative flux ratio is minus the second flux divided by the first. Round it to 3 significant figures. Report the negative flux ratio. -1.08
